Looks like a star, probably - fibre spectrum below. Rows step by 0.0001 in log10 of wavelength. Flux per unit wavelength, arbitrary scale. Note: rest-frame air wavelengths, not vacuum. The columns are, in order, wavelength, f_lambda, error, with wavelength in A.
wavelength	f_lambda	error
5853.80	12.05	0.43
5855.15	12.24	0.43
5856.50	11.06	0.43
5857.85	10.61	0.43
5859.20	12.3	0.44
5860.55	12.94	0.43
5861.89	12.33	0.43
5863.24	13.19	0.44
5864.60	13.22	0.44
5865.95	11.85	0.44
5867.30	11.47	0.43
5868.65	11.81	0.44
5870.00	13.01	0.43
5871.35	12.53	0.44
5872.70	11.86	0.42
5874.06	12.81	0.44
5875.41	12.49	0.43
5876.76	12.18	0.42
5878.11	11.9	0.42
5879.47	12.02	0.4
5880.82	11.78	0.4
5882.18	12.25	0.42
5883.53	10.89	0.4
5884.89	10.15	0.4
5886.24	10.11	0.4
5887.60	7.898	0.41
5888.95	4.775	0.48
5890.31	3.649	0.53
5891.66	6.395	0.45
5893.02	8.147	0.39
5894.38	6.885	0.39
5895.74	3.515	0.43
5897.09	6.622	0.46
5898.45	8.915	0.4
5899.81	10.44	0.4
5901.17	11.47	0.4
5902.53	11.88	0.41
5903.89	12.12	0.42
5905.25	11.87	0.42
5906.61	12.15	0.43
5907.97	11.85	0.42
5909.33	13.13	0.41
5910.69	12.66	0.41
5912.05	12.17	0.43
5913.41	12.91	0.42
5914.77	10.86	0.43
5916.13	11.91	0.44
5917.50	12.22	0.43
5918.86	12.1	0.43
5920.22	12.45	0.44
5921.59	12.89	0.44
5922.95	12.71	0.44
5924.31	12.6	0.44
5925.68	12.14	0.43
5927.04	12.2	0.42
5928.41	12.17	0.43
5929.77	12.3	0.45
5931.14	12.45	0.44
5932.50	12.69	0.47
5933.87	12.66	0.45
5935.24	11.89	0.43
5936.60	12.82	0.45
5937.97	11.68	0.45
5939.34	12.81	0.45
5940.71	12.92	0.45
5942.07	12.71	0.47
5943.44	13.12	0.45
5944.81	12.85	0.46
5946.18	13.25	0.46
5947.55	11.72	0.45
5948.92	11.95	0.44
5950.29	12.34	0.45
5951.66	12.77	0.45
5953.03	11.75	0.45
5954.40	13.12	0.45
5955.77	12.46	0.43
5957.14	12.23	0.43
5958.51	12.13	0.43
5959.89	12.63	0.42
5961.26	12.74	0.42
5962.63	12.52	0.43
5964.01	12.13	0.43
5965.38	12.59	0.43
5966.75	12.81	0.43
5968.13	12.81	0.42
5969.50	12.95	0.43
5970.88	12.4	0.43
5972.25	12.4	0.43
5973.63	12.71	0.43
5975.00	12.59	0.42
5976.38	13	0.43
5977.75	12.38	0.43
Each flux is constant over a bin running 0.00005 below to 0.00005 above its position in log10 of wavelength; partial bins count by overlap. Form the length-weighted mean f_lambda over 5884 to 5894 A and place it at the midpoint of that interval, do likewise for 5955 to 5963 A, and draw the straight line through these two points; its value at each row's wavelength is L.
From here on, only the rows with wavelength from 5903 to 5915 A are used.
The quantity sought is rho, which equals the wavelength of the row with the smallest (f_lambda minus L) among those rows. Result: 5914.77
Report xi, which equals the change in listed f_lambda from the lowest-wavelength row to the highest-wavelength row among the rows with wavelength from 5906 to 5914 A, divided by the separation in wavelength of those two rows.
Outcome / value 0.11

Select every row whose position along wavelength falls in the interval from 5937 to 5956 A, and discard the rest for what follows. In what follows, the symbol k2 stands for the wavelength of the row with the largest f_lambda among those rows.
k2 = 5946.18 A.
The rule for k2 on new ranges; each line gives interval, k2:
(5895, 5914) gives 5909.33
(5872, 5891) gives 5874.06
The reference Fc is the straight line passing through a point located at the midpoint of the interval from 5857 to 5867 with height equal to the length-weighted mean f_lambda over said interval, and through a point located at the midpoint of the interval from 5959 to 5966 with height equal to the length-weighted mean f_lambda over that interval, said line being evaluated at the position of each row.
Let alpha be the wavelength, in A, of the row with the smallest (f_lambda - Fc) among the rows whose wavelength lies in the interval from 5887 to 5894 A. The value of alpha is 5890.31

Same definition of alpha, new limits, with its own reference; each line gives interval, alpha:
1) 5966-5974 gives 5972.25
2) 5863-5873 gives 5867.30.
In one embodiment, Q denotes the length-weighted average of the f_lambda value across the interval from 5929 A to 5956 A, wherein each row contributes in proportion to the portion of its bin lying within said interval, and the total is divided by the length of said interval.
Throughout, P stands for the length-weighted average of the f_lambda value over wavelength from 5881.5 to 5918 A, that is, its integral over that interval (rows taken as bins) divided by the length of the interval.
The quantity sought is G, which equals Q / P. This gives 1.26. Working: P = 9.9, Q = 12.5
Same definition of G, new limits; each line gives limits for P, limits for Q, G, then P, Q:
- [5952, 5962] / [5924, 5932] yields 0.99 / 12.5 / 12.3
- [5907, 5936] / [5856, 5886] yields 0.97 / 12.3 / 12.0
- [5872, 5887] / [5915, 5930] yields 1.05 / 11.7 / 12.3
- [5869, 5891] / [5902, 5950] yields 1.16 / 10.7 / 12.4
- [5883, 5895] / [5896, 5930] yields 1.53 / 7.6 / 11.7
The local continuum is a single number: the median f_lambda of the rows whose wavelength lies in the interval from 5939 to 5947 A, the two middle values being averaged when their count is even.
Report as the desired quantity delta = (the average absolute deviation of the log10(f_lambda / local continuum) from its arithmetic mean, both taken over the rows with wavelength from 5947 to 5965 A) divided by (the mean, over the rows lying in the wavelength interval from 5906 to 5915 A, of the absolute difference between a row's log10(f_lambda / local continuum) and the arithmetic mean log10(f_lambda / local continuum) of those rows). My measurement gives 1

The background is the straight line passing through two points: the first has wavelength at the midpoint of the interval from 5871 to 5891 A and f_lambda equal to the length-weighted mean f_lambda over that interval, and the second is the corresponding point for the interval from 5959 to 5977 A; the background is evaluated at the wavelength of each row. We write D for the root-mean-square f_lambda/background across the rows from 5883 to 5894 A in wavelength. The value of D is 0.77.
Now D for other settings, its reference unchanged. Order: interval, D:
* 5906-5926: 1.09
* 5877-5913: 0.95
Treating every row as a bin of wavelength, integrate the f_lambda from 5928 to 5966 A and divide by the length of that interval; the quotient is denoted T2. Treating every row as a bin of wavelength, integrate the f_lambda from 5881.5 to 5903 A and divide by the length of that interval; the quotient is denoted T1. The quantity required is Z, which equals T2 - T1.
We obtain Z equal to 4.1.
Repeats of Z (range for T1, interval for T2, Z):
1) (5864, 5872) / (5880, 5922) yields -2.1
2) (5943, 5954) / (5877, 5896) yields -3.7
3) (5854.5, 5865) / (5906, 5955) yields 0.2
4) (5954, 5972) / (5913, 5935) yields -0.3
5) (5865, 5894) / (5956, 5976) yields 2.1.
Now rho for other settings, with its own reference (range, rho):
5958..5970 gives 5964.01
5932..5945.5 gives 5937.97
